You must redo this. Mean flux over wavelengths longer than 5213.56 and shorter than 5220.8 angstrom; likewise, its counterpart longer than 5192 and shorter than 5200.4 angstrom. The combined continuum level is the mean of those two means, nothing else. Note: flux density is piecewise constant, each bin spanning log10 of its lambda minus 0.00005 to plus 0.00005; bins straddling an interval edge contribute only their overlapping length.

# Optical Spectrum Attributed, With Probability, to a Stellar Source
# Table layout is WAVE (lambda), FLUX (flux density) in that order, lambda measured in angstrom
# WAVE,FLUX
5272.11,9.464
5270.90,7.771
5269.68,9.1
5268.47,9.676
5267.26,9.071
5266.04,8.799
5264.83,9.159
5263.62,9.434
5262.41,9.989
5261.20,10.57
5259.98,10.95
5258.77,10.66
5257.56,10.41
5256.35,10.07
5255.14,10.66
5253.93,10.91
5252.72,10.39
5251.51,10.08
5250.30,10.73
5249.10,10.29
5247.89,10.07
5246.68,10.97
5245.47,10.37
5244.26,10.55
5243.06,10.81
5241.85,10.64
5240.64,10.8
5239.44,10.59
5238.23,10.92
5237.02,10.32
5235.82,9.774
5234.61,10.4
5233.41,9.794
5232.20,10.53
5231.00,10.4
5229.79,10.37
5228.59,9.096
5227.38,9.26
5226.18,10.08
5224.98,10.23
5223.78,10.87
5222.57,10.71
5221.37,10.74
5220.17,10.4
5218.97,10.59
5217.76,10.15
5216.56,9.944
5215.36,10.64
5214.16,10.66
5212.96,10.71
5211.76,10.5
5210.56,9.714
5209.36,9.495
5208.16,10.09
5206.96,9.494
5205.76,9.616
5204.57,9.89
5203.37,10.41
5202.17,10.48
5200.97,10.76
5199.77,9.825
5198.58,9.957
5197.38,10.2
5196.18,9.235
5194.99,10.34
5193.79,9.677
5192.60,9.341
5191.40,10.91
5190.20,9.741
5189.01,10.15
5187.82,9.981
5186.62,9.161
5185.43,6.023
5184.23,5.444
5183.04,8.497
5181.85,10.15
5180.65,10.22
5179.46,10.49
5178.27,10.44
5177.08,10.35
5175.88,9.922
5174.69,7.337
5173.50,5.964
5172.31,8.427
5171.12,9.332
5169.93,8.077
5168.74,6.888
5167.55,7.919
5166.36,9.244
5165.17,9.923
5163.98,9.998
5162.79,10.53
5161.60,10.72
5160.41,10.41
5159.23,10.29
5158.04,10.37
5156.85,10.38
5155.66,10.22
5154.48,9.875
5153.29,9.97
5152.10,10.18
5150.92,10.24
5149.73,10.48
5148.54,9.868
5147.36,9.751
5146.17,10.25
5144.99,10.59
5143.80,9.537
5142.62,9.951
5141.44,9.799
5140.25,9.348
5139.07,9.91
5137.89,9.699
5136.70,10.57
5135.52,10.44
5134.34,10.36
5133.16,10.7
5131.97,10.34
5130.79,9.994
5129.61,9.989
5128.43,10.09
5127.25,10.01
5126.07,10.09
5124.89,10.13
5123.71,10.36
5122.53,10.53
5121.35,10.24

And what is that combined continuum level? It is 10.1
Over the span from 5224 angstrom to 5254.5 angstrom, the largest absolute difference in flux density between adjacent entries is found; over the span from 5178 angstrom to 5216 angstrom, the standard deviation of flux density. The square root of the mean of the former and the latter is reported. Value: 1.1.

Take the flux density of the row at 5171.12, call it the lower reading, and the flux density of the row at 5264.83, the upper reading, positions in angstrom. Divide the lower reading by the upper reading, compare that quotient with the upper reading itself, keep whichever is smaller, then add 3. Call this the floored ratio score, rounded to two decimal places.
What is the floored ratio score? 4.02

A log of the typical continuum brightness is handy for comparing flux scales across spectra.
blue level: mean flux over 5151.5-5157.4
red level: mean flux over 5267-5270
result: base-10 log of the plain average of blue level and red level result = 0.99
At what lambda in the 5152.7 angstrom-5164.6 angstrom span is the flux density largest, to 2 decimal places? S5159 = 5161.60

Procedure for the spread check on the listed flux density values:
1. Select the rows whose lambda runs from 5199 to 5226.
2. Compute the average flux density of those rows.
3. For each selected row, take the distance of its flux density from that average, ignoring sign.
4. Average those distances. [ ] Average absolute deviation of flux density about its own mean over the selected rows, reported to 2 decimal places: 0.39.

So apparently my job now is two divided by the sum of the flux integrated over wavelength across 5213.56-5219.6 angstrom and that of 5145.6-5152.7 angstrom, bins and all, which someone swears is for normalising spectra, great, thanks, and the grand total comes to 0.015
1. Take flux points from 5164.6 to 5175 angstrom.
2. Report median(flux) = 8.1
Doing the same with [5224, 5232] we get 10.2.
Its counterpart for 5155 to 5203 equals 10.0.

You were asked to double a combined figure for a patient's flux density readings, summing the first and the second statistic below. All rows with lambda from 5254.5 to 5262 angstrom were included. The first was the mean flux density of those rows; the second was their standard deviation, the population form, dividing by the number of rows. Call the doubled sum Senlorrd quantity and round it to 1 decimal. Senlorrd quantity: 21.6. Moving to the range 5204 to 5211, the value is 19.9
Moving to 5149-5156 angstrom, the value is 20.7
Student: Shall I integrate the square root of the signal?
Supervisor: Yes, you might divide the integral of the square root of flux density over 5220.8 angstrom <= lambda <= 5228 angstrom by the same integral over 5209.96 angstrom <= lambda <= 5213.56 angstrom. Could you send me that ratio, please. 2.0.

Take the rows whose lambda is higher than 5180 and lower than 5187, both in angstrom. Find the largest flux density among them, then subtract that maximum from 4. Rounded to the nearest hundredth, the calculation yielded -6.22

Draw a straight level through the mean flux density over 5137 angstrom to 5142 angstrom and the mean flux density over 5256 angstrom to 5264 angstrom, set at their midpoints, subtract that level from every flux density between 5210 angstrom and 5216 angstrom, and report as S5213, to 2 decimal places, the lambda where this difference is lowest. 5210.56 angstrom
